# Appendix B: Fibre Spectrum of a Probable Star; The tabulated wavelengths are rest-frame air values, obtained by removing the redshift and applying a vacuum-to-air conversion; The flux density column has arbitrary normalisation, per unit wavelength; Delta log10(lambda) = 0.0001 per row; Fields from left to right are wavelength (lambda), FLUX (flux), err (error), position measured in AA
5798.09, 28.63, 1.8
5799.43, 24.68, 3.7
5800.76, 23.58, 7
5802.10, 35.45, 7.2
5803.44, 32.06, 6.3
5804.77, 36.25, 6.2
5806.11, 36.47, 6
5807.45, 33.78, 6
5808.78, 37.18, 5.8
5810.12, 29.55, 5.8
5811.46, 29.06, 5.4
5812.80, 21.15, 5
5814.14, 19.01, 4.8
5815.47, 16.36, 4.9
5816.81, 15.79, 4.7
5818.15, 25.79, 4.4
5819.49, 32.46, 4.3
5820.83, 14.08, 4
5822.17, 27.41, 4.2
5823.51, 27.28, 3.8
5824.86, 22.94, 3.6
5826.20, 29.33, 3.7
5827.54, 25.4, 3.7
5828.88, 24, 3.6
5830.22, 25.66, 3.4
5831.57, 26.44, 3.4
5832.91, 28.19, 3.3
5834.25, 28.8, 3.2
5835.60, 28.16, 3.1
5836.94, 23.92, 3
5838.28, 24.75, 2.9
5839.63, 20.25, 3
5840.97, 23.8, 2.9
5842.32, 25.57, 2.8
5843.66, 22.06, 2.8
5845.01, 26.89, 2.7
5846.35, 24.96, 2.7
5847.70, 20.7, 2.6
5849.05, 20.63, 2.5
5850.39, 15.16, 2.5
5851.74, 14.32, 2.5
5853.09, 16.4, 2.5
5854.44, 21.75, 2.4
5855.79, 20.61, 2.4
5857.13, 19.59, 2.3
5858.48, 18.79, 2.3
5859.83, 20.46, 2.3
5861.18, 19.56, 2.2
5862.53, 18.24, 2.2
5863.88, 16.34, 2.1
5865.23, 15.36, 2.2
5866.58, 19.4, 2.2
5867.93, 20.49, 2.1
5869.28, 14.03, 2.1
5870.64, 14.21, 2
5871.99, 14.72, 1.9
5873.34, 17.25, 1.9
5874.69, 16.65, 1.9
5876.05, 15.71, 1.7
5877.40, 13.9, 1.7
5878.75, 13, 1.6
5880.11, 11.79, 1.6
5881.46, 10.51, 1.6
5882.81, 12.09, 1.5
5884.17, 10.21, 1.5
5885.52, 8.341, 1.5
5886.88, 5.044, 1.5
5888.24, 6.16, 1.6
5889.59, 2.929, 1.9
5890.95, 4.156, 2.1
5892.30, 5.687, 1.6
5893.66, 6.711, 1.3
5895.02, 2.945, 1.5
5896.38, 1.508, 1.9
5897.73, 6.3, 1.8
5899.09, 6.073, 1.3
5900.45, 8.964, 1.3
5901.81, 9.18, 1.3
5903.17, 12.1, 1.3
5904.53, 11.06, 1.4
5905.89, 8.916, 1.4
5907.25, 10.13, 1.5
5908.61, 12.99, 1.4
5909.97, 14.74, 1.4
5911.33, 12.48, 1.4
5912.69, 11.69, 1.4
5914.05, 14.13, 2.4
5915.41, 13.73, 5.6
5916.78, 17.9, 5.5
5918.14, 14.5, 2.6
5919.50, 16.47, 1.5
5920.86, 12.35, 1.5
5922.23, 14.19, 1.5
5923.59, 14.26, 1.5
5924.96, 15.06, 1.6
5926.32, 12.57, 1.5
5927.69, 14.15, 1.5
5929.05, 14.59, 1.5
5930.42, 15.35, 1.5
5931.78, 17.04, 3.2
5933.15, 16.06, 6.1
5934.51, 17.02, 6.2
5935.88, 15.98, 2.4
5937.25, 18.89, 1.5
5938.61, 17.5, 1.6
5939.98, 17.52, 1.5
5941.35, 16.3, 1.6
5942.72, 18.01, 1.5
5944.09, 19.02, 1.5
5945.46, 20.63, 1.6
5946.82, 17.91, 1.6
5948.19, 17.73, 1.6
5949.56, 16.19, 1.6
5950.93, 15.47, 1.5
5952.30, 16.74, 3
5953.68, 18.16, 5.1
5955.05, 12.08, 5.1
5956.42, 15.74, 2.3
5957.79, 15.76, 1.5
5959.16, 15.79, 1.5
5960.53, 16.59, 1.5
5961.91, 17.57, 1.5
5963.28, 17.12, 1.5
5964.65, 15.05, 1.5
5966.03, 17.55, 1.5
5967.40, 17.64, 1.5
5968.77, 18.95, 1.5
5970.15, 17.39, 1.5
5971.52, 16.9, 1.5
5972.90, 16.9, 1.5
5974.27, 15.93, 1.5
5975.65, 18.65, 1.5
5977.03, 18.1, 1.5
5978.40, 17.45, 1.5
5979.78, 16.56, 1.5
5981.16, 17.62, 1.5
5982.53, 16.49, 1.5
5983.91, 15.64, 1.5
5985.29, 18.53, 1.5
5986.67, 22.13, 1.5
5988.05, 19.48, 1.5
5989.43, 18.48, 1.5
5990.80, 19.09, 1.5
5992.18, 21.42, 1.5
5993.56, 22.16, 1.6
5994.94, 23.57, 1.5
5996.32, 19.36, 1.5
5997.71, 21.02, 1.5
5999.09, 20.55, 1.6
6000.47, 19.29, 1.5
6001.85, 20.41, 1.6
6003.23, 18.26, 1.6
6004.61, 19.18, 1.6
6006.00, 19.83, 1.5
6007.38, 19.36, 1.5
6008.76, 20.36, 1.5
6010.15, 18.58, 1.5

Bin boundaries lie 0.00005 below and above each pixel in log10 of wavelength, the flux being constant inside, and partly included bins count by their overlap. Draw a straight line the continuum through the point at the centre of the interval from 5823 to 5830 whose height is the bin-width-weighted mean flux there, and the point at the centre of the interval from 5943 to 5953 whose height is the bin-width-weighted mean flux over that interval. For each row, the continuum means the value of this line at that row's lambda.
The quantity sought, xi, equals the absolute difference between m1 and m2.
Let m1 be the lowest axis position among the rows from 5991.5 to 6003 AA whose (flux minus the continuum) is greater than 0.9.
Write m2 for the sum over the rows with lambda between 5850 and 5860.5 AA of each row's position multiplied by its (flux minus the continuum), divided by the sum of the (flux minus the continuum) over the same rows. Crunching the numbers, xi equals 138.2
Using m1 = 5992.18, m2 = 5853.9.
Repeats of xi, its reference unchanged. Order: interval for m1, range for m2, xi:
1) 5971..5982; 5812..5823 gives 159.6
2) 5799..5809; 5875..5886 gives 79.2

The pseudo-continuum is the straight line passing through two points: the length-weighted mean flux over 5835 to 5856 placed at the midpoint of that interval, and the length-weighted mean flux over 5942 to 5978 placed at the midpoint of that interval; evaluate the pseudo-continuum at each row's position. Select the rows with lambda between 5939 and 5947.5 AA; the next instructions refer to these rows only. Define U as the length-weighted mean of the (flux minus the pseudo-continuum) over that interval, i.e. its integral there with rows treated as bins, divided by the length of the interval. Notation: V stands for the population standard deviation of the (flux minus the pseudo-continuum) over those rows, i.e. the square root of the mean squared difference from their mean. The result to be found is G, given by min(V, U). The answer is 0.4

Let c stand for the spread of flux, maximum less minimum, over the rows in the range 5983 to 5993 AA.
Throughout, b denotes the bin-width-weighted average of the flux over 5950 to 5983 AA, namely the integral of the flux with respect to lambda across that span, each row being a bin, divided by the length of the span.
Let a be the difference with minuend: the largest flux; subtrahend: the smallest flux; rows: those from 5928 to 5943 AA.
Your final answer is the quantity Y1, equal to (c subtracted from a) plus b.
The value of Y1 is 15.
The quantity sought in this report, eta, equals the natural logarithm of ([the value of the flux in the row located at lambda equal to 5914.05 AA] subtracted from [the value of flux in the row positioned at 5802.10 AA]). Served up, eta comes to 3.1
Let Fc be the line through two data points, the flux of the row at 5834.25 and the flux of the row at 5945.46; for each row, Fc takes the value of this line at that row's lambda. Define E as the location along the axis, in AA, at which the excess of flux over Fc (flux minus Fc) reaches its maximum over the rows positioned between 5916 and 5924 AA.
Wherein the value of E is 5916.78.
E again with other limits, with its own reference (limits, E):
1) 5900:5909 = 5908.61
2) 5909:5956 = 5945.46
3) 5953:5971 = 5968.77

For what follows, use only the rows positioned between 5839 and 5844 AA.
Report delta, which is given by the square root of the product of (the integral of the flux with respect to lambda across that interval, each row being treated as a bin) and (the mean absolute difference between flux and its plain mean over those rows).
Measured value 14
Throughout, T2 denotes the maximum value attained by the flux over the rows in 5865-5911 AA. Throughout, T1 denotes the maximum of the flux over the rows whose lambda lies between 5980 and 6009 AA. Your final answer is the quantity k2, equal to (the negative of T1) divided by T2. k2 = -1.15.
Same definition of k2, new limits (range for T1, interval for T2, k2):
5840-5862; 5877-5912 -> -1.82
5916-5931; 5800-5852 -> -0.48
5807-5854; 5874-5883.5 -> -2.23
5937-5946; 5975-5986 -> -1.11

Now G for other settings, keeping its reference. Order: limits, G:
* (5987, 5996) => 1.9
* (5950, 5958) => -1.6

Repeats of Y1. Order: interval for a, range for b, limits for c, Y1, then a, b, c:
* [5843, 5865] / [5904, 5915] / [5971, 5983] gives 22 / 13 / 12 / 2.7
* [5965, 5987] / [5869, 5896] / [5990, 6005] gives 11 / 6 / 10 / 5.3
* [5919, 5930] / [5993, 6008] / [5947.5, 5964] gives 18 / 4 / 20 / 6.1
